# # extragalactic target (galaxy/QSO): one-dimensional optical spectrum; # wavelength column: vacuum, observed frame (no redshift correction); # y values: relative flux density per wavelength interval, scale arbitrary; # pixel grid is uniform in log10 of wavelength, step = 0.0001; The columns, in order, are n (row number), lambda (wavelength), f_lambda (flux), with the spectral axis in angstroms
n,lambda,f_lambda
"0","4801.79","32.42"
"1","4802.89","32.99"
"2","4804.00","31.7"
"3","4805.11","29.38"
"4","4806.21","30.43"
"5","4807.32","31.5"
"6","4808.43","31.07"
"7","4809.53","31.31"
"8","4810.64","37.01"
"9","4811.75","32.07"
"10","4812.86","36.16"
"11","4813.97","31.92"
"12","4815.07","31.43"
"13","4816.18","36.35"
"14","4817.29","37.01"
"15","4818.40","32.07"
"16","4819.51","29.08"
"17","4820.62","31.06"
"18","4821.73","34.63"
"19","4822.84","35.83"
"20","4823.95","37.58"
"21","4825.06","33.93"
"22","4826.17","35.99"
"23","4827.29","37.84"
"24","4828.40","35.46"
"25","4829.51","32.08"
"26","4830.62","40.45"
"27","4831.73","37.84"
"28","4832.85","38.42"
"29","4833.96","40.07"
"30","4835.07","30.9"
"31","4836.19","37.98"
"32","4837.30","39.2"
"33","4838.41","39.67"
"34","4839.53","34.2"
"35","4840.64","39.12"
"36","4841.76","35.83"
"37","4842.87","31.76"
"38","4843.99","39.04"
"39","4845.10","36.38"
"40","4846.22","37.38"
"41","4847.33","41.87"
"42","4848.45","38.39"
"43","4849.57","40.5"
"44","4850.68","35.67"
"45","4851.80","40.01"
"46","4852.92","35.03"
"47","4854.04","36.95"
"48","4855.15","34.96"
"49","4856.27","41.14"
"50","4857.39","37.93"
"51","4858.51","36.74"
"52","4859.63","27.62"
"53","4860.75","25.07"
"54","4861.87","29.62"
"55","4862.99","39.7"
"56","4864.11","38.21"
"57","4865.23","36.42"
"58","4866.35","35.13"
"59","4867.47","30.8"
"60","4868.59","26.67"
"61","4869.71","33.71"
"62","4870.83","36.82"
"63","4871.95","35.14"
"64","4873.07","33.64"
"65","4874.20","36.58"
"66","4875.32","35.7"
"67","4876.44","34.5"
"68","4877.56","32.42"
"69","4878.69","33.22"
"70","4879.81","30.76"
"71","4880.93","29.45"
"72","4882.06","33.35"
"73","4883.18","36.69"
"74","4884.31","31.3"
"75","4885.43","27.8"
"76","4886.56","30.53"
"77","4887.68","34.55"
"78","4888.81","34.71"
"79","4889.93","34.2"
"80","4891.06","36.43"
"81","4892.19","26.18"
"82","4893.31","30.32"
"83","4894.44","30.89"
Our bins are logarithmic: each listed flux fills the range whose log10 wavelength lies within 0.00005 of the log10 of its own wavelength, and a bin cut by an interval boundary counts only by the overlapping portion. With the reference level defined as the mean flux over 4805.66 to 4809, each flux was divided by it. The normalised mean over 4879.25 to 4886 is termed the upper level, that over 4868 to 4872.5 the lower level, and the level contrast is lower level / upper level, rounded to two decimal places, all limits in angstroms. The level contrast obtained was 1.05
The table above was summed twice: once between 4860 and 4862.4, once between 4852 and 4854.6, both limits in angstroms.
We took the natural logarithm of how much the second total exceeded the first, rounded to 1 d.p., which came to 2.9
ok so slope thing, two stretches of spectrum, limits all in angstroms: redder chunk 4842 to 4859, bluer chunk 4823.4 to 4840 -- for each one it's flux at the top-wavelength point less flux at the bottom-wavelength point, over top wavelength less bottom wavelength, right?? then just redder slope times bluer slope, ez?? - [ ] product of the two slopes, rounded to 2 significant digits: -0.069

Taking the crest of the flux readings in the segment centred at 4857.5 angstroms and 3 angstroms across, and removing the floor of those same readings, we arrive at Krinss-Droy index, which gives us 4.4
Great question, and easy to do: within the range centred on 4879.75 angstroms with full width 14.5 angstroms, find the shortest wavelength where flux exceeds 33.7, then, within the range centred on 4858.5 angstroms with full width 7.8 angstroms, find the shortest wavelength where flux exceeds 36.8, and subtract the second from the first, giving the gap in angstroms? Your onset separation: 17.9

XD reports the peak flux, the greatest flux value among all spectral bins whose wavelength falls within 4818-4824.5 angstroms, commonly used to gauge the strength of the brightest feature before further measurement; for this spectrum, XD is 37.58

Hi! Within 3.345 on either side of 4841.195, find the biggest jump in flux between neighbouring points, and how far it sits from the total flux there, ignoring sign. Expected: 212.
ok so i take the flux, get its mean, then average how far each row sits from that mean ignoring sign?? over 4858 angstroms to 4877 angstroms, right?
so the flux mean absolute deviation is 3.35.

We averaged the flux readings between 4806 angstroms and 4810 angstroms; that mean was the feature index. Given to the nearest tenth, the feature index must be 31.1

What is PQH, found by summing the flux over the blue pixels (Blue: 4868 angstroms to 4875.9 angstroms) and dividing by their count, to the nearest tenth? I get 34.0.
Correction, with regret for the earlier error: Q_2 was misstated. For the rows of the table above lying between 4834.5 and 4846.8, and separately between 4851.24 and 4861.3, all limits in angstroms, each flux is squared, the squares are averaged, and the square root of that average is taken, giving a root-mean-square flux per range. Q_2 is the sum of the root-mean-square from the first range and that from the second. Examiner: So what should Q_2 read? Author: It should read 72.0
